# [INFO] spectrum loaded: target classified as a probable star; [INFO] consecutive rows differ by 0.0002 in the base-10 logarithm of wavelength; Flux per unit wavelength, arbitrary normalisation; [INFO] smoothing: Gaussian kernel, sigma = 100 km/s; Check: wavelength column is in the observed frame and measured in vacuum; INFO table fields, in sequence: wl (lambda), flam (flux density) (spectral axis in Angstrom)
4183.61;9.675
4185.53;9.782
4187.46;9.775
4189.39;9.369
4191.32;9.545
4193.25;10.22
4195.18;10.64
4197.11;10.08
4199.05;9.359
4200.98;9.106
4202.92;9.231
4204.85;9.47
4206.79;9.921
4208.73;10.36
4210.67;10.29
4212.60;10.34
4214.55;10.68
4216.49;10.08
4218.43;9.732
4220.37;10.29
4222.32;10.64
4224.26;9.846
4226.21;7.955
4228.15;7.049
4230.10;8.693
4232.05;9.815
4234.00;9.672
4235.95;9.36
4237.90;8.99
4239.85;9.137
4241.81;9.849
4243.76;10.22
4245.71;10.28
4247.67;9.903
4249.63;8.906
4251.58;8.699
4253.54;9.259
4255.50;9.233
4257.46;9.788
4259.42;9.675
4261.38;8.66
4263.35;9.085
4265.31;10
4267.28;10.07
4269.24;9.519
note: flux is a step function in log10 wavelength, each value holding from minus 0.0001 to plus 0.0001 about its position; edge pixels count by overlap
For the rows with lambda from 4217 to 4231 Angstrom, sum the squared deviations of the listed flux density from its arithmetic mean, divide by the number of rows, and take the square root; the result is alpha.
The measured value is 1.22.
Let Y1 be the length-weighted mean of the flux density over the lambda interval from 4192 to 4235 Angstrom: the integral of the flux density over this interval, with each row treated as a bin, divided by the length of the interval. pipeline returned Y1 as 9.7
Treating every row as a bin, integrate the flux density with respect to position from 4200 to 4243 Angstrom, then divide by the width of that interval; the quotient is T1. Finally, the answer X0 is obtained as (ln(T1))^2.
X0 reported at 5.10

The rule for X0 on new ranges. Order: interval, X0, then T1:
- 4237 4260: 5.07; 9.49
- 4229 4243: 5.00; 9.35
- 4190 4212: 5.23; 9.84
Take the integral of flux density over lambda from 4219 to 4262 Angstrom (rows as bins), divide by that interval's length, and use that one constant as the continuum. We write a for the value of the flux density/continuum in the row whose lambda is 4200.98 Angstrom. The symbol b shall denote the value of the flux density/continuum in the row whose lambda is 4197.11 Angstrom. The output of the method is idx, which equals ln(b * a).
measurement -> 0.04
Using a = 0.97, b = 1.08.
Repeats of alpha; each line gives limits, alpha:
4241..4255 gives 0.59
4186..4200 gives 0.44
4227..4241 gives 0.86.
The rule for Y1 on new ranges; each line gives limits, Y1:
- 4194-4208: 9.7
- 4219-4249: 9.4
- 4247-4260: 9.3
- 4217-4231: 9.2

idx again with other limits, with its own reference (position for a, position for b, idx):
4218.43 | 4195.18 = 0.16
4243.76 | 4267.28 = 0.16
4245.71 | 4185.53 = 0.14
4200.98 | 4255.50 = -0.04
